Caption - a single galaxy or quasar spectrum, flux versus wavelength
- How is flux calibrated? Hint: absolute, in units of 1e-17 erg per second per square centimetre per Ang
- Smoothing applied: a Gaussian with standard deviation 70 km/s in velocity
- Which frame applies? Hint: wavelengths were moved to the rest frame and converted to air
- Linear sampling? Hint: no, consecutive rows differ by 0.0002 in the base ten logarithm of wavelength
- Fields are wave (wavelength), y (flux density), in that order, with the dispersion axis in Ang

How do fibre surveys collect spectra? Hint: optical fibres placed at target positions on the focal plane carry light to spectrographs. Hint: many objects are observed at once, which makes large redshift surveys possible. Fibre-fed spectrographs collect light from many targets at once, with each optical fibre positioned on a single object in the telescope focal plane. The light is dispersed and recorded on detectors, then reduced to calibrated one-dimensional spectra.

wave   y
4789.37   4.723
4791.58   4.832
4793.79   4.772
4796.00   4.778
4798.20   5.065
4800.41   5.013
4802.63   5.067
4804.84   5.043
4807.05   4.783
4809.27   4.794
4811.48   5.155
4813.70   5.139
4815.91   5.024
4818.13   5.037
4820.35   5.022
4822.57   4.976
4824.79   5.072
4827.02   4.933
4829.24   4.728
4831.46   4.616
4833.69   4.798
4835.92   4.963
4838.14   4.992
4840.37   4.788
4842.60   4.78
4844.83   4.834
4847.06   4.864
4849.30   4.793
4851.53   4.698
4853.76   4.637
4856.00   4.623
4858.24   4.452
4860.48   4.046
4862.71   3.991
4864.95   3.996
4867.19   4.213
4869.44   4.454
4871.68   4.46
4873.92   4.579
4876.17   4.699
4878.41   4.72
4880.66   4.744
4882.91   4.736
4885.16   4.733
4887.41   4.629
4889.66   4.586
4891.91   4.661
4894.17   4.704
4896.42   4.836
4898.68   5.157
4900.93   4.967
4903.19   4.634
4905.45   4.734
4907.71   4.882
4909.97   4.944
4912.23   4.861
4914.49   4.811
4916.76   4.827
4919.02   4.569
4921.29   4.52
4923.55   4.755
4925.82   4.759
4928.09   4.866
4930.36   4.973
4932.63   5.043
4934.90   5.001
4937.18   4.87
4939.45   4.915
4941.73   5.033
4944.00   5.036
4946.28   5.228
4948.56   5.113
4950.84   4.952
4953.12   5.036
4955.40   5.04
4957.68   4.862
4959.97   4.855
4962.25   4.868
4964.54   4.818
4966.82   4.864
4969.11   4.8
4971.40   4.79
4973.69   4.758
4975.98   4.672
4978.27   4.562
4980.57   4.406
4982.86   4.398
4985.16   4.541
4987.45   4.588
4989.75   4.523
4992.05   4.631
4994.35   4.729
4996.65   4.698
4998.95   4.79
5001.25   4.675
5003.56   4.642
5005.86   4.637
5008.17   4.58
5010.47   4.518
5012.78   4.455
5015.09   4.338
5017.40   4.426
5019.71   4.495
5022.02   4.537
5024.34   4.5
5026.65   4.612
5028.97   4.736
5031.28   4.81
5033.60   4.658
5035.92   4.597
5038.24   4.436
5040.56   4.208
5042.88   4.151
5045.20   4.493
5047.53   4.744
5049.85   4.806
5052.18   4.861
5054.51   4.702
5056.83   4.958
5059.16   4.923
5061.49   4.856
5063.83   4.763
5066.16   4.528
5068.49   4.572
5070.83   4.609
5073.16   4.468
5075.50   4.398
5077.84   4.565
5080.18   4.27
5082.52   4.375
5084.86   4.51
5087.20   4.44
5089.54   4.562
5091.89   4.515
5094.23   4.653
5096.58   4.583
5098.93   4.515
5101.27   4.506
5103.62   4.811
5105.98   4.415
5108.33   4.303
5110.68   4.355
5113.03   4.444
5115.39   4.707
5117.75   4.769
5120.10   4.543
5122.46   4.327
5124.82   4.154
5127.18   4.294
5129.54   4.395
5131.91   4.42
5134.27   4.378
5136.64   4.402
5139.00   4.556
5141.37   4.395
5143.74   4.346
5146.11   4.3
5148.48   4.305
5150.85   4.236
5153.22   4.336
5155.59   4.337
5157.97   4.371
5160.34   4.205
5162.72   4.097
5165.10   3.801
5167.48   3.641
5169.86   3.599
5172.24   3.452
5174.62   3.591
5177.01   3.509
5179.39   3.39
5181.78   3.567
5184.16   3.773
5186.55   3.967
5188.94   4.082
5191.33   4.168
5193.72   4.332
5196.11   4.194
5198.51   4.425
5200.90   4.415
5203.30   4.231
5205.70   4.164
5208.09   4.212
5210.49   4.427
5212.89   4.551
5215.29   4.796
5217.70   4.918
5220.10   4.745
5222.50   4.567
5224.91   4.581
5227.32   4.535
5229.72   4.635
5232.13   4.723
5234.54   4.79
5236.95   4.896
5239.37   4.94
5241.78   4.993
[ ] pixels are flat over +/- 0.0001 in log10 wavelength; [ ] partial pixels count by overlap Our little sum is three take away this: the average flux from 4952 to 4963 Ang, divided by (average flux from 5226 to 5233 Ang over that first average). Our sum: -2.3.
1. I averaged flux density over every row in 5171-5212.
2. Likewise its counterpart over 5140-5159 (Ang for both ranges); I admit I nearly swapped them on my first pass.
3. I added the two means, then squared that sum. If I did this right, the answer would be 69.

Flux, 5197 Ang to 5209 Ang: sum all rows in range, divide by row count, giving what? 4.3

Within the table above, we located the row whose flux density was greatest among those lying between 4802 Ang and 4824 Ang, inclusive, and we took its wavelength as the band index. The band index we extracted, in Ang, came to 4811.48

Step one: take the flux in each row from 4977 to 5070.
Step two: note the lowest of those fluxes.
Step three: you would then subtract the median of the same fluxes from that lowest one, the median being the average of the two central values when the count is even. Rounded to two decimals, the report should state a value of -0.44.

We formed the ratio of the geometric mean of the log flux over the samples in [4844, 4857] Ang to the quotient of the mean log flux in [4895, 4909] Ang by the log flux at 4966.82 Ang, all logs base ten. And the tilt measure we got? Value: 0.676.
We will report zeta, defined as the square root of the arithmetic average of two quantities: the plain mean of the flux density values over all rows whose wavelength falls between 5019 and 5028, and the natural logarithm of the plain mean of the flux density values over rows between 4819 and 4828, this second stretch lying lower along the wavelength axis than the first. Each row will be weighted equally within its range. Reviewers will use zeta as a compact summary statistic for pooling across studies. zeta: 1.753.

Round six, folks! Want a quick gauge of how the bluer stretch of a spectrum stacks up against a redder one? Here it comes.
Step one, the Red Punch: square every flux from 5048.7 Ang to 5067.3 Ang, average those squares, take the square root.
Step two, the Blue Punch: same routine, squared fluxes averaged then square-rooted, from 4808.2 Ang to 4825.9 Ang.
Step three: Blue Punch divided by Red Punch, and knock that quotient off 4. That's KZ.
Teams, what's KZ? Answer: 2.95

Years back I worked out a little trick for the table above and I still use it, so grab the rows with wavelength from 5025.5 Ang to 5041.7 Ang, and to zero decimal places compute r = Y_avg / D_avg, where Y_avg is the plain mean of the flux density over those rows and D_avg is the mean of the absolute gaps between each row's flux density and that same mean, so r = 31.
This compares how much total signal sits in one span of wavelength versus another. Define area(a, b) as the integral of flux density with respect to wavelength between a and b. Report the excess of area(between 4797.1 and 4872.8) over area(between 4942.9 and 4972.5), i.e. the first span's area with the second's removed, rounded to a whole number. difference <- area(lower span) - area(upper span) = 214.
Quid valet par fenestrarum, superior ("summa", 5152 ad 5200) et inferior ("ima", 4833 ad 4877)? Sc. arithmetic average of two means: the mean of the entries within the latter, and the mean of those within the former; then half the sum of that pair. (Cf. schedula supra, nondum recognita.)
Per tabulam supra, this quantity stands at 4.26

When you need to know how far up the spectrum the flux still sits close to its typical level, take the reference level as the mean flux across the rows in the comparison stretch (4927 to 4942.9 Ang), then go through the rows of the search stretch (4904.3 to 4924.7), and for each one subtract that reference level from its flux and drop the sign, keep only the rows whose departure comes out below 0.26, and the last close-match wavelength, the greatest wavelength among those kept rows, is 4923.55 Ang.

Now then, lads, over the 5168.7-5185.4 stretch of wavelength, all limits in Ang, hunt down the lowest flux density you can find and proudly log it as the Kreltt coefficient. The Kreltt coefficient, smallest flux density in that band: 3.39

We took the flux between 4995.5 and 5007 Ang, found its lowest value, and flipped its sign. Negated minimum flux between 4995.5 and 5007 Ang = -4.64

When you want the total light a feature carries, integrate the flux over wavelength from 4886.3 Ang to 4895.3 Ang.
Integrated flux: 41.8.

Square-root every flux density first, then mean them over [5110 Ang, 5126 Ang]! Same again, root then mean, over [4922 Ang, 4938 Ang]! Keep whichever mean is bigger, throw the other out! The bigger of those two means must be 2.21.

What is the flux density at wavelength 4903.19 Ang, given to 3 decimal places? 4.634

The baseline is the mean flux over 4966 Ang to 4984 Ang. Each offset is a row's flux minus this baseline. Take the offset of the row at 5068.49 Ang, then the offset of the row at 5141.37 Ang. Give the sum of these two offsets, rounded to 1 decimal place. -0.3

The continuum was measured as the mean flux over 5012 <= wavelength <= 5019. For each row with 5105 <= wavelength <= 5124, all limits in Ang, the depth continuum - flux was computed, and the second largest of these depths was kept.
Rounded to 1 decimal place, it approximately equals 0.1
